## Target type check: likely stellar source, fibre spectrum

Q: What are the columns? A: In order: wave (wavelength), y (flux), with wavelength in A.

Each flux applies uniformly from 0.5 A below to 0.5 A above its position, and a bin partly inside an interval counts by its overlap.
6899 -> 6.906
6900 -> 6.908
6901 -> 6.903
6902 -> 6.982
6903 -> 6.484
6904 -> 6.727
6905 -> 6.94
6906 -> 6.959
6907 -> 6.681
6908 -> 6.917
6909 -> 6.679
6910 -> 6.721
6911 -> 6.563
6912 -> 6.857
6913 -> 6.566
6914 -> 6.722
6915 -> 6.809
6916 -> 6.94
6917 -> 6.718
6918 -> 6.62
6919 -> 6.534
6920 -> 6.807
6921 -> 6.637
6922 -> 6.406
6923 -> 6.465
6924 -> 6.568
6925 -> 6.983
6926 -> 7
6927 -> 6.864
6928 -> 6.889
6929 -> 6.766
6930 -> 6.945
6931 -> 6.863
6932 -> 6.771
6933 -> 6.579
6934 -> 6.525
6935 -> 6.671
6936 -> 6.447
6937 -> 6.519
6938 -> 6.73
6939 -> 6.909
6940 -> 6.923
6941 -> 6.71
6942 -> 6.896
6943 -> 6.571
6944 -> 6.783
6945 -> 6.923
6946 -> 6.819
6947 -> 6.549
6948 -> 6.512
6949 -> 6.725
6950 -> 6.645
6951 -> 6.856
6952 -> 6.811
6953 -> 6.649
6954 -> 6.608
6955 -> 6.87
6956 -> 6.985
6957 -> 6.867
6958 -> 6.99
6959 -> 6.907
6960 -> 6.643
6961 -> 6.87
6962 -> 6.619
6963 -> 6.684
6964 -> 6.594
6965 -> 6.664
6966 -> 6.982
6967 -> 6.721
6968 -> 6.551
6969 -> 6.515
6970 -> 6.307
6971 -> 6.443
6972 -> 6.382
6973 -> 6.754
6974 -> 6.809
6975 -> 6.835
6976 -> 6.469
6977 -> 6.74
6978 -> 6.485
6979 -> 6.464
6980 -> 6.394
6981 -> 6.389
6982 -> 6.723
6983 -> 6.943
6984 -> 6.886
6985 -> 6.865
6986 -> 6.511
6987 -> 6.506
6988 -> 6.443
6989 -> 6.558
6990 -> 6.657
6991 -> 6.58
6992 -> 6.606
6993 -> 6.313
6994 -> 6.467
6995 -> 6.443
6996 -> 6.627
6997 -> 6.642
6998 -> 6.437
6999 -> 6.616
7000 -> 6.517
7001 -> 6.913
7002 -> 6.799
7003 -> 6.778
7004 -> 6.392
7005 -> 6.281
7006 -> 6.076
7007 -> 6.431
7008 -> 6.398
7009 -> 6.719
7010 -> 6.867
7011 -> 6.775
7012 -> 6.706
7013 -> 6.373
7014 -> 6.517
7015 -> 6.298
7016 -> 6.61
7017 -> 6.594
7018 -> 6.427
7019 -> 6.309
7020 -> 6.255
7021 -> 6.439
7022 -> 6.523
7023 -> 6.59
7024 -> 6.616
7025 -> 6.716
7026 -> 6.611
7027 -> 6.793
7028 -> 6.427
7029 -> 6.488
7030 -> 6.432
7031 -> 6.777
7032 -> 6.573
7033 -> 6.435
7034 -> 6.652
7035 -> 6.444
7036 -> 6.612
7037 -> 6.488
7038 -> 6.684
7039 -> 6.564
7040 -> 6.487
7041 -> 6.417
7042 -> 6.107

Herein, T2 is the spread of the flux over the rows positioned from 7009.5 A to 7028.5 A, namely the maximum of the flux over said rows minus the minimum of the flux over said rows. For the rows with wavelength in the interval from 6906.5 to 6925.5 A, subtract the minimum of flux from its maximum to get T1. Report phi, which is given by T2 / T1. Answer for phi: 1.06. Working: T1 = 0.577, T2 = 0.61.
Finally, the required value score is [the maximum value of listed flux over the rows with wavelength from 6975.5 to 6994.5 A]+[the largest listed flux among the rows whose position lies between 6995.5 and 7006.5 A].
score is 13.9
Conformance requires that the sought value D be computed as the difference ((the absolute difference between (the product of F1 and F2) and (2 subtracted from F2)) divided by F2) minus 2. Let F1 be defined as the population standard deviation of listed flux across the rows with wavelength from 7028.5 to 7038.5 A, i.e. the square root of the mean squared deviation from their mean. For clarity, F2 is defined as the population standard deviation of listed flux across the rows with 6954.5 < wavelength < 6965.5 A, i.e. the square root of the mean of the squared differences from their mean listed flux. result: 11.0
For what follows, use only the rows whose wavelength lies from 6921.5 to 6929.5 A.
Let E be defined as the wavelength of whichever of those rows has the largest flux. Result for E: 6926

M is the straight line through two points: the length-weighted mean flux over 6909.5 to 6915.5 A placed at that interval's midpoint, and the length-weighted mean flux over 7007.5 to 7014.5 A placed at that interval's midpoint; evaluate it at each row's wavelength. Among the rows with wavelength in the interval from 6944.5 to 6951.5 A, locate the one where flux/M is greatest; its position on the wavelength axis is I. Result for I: 6945 A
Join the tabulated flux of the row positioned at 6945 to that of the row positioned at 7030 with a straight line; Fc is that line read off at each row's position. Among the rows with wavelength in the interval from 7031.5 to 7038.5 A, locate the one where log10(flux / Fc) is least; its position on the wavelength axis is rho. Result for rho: 7033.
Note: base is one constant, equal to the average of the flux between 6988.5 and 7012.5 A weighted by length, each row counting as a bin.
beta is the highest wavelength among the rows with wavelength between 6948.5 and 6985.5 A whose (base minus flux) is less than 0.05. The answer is 6985 A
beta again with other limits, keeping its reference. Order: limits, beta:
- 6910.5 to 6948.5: 6947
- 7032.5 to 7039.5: 7039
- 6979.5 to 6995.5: 6992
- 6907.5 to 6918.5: 6918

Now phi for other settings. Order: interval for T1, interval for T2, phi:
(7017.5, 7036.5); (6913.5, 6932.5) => 1.10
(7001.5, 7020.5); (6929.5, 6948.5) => 0.63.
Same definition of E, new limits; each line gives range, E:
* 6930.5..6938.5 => 6931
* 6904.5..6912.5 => 6906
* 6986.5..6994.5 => 6990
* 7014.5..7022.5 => 7016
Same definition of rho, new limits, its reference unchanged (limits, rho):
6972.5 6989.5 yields 6980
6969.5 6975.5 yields 6970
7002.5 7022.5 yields 7006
